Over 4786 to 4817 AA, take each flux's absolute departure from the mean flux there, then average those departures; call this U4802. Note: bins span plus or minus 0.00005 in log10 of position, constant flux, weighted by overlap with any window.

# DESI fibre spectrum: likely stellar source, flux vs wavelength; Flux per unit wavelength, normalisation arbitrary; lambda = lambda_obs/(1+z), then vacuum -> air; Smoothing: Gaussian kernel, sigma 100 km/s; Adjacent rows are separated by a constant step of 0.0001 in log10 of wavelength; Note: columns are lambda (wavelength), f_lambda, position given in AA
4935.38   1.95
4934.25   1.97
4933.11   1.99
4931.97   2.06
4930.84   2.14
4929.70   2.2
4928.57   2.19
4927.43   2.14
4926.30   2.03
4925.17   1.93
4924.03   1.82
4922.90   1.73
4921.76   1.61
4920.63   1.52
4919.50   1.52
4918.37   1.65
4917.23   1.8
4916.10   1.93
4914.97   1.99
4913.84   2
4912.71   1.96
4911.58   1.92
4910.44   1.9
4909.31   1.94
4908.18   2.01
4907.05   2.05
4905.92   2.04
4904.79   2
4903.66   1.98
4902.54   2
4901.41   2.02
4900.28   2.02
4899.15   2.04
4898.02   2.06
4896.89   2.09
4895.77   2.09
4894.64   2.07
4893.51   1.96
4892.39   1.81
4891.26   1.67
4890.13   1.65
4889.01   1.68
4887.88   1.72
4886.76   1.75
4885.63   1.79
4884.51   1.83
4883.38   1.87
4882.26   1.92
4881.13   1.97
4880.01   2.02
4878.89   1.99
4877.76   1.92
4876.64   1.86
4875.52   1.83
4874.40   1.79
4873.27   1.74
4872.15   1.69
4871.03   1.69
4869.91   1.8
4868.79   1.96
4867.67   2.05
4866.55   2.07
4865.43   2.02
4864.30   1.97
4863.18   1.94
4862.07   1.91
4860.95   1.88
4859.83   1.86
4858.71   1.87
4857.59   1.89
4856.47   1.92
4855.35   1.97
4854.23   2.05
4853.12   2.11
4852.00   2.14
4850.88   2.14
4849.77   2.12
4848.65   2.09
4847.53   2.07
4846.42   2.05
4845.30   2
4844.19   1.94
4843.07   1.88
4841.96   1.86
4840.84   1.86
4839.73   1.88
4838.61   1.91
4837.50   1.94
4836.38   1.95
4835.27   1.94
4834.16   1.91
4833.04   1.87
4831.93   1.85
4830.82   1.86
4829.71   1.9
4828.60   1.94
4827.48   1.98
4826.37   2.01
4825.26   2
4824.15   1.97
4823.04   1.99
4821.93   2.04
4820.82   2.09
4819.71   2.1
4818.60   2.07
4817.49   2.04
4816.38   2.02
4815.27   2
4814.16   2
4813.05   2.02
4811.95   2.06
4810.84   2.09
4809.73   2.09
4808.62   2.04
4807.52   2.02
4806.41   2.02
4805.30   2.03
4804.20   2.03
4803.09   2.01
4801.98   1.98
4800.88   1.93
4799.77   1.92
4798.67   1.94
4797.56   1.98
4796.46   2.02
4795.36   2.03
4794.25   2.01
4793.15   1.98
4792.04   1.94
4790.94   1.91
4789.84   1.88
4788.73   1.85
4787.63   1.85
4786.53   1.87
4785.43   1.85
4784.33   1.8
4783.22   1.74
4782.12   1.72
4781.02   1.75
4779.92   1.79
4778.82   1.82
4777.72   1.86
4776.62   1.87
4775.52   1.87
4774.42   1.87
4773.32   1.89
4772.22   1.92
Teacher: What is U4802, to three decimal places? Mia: 0.055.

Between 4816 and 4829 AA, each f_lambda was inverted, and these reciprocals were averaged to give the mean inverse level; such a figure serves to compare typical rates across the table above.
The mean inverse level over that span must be 0.495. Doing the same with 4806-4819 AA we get 0.491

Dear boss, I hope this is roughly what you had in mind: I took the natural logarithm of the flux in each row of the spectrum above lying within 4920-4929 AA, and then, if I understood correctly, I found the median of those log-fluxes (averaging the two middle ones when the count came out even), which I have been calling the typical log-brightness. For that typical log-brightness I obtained 0.628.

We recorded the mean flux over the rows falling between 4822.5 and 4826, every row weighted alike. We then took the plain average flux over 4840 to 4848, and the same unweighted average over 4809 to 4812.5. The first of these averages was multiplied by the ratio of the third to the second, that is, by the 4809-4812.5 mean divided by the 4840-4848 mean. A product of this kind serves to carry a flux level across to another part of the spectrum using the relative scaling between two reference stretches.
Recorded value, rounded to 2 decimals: 2.12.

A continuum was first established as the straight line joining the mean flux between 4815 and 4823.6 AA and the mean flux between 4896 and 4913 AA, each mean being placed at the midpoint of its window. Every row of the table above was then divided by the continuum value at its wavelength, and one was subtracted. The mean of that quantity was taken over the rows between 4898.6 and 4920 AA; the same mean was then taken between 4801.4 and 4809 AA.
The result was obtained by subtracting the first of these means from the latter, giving 0.02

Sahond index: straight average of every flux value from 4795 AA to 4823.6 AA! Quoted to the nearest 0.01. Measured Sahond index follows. 2.02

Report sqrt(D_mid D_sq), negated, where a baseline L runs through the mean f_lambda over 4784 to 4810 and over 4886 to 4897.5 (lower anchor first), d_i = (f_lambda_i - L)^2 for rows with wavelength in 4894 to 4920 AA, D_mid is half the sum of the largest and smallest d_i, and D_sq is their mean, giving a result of -0.038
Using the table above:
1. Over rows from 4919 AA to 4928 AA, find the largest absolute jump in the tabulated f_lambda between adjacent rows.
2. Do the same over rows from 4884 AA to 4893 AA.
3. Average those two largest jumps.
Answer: 0.13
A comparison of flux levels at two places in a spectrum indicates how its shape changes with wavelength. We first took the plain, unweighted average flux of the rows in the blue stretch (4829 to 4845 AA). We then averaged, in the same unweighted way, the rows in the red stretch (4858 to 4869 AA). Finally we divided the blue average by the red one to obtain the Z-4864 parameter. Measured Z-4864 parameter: 0.97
